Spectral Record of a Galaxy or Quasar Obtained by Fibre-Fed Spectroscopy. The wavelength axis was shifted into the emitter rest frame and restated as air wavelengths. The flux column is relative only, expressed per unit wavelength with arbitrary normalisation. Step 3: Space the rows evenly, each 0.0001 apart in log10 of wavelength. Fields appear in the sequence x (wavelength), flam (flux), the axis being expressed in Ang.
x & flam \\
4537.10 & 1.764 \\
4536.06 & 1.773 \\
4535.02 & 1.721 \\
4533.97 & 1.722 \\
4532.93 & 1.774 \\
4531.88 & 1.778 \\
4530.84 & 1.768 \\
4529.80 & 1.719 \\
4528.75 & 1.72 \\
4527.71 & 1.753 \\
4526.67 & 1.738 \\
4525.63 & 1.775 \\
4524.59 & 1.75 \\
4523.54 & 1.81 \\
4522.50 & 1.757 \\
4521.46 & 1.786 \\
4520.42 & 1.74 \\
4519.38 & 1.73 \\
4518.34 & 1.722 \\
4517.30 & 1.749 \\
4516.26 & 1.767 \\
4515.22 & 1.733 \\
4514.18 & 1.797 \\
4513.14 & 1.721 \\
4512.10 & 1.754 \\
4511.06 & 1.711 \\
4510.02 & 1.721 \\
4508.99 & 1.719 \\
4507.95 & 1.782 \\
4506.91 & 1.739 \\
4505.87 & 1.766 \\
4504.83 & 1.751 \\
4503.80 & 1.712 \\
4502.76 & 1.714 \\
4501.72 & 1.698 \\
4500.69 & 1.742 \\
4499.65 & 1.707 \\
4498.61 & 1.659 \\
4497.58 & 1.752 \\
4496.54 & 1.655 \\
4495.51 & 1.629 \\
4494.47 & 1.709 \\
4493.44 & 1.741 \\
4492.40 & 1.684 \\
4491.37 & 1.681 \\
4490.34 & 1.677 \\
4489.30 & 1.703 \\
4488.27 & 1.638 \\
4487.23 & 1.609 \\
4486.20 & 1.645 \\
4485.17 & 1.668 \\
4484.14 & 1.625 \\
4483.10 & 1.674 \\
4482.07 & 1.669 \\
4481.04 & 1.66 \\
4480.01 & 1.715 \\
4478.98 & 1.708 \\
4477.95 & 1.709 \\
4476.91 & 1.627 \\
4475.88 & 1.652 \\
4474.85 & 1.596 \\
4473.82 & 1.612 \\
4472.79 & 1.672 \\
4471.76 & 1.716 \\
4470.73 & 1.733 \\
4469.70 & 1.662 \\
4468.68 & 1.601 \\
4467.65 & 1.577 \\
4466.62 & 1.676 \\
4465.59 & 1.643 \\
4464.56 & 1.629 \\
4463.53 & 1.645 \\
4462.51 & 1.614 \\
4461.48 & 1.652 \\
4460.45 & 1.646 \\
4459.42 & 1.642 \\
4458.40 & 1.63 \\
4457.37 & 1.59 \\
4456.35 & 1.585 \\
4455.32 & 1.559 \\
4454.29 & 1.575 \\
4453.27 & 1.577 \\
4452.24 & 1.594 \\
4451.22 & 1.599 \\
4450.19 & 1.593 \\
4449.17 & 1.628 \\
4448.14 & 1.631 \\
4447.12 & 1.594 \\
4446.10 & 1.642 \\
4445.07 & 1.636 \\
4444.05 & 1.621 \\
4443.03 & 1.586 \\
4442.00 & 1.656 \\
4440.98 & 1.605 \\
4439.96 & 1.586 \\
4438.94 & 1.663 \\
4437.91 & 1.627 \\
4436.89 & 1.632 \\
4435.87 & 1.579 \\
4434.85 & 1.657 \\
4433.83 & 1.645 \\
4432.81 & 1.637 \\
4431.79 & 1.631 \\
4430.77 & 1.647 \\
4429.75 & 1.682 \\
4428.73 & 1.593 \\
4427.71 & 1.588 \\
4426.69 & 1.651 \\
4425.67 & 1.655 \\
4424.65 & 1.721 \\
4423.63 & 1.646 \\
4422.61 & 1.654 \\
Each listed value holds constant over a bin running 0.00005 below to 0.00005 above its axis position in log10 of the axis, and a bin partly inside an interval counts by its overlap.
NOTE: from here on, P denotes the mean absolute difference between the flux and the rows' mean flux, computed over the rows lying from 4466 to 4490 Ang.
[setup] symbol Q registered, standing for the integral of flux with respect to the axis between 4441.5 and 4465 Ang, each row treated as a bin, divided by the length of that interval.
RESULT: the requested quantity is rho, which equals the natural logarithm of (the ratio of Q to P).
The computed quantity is 3.83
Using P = 0.0351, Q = 1.61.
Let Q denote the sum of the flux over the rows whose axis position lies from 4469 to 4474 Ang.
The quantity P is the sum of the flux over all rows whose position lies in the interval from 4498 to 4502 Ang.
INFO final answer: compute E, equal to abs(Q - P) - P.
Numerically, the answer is -5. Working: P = 6.8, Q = 8.4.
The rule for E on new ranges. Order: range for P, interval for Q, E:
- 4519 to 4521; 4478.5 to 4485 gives 3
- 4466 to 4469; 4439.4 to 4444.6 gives -2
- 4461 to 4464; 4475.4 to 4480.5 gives -1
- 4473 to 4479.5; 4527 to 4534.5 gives -8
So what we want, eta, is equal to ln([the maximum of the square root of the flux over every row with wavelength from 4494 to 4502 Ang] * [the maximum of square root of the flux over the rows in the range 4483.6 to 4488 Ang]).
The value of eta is 0.536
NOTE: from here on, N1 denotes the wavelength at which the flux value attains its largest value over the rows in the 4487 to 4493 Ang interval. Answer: 4489.30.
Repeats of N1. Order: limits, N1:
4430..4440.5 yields 4438.94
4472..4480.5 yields 4480.01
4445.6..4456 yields 4446.10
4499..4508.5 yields 4507.95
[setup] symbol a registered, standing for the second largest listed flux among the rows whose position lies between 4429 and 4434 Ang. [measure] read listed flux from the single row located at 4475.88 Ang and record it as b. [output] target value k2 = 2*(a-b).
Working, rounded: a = 1.647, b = 1.652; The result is -0.01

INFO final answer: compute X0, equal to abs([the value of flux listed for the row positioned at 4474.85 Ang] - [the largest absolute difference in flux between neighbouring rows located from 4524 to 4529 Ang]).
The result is 1.56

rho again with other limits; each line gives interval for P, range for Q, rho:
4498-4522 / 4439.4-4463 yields 4.19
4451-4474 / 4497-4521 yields 3.87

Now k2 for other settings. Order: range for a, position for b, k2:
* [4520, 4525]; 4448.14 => 0.31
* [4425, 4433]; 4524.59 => -0.19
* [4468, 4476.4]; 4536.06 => -0.11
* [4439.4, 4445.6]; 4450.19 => 0.09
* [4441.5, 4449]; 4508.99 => -0.15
